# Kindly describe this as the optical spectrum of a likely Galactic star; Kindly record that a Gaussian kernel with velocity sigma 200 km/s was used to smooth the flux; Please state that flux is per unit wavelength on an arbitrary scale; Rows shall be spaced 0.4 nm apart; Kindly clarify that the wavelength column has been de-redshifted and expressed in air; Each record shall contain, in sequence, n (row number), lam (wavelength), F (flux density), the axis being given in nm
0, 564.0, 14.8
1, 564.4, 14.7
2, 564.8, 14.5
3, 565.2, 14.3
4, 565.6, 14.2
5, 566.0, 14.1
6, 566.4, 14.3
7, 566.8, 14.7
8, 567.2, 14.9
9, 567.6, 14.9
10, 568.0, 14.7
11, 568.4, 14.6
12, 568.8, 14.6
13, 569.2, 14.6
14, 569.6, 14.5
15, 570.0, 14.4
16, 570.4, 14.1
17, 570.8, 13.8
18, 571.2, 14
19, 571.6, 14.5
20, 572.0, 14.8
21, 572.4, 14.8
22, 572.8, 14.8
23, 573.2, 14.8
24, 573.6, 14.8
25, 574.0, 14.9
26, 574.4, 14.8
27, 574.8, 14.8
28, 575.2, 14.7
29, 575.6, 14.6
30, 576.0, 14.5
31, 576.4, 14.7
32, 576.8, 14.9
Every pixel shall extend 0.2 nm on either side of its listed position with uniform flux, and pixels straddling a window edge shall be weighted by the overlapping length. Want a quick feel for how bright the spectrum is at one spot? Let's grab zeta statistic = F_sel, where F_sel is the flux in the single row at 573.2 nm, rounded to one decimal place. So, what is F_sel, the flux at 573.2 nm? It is 14.8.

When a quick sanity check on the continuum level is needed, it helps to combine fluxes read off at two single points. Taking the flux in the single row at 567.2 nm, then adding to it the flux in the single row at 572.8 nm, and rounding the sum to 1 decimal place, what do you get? 29.7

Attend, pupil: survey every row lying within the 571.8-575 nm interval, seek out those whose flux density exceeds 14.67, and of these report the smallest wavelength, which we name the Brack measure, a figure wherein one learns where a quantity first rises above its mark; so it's 572.0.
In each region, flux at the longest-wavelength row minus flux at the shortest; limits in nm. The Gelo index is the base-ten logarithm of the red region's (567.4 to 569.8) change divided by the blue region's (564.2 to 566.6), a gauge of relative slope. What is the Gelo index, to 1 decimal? 0.0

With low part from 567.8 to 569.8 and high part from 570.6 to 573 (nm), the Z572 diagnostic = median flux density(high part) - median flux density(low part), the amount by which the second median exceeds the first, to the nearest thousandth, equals 0.050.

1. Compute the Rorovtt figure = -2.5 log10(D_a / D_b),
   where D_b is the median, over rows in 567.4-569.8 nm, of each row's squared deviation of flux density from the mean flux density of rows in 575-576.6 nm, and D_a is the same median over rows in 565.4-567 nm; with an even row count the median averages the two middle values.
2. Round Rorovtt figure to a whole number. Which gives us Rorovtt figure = -4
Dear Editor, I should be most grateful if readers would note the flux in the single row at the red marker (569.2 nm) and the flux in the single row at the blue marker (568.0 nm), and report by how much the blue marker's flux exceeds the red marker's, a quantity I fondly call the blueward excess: 0.10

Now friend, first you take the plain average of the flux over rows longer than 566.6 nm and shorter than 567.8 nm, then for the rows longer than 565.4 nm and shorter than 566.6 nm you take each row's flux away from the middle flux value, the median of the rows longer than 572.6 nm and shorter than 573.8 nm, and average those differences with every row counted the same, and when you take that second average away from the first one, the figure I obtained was 14.2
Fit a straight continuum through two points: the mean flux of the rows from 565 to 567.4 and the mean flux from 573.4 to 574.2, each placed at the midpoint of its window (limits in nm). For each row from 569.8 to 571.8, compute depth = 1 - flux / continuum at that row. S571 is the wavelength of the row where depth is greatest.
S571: 570.8 nm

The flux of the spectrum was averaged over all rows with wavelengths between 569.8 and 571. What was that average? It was 14.1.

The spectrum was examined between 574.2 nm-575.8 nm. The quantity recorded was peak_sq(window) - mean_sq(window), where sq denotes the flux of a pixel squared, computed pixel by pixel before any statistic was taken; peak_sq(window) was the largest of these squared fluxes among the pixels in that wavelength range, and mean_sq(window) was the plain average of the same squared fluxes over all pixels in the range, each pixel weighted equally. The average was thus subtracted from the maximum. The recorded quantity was 2.2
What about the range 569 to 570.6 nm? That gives 5.8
